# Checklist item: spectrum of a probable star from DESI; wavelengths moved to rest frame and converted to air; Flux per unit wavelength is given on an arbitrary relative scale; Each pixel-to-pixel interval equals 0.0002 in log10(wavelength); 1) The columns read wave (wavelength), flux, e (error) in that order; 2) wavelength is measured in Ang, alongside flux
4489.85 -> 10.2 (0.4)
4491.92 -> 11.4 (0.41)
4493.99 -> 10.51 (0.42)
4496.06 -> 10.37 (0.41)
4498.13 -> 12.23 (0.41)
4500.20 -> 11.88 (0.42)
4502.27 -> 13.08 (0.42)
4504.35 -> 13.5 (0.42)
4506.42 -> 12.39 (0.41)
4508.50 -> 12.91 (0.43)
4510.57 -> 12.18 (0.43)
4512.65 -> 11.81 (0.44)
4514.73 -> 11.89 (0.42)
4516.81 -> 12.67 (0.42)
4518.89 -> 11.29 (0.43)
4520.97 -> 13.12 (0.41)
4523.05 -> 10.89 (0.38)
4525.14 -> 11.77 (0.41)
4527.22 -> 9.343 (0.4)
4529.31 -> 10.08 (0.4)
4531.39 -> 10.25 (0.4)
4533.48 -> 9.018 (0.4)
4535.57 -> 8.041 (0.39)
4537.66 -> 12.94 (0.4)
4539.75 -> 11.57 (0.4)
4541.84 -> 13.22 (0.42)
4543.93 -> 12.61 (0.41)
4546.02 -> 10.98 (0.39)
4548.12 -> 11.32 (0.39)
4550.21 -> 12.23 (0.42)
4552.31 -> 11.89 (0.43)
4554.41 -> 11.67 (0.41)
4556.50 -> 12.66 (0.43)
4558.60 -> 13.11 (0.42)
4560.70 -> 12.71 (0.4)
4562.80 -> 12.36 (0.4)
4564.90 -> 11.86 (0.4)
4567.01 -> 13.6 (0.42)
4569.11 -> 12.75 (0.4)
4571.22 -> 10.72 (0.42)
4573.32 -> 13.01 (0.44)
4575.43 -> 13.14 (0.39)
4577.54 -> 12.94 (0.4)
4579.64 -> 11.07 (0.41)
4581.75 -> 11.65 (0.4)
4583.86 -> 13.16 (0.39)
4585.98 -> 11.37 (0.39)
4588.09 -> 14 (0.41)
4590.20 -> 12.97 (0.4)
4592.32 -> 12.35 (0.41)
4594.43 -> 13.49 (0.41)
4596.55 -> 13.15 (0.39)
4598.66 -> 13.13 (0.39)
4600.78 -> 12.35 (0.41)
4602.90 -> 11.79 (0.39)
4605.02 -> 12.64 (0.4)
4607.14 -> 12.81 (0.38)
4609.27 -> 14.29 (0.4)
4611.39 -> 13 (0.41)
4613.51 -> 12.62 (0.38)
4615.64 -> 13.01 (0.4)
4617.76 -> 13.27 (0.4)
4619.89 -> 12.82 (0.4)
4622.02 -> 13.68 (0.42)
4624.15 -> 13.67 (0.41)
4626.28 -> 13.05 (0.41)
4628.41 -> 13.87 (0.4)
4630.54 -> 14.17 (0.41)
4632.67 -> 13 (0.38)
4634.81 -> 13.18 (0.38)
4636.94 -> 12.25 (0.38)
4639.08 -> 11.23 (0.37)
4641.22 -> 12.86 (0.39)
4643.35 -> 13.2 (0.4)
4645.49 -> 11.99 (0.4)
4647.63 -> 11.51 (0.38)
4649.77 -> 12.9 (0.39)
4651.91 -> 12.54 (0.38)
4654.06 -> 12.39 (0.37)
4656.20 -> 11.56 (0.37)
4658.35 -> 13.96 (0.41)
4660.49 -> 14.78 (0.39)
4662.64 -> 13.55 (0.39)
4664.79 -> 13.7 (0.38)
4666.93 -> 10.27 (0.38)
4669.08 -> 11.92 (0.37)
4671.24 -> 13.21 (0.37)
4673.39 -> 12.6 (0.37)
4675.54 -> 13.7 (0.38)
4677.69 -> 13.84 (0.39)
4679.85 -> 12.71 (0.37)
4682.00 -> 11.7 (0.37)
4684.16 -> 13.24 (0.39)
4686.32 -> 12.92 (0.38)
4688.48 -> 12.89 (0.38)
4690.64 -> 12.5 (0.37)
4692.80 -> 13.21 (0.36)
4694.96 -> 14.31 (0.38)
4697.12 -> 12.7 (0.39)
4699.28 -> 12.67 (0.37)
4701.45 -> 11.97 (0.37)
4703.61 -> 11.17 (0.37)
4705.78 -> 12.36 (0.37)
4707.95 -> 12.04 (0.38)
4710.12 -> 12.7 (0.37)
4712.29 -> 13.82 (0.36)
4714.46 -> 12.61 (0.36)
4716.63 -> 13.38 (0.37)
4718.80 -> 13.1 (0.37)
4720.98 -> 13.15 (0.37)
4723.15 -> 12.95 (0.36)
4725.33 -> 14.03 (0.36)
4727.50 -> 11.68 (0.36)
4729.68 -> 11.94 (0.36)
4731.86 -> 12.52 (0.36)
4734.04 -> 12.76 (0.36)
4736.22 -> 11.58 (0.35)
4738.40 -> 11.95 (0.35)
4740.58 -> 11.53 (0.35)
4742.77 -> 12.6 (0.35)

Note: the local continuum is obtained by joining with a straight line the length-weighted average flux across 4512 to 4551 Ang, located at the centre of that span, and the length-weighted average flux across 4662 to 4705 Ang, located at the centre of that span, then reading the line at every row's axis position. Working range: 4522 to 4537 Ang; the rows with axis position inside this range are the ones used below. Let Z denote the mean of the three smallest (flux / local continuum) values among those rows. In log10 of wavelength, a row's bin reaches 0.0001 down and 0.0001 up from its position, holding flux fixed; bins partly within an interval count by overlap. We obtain 0.78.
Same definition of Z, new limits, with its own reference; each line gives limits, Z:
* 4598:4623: 1.02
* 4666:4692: 0.89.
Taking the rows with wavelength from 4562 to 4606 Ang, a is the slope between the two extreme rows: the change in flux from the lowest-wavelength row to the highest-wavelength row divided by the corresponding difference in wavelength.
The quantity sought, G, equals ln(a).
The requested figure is -5.0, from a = 0.007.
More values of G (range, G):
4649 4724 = -7.3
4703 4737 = -4.4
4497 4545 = -4.8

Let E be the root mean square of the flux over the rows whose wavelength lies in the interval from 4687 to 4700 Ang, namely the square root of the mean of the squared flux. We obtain 13.1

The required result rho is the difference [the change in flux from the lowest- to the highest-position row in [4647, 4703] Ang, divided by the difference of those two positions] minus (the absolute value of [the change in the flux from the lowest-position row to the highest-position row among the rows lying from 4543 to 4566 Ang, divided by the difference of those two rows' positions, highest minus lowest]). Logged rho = -0.03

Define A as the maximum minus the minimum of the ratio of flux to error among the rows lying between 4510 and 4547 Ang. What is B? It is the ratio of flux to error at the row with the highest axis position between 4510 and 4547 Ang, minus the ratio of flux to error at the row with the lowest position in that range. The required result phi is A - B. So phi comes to 12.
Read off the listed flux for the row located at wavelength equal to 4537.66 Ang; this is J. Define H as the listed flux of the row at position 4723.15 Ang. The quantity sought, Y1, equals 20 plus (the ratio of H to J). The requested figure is 21.0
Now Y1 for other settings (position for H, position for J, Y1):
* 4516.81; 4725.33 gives 20.9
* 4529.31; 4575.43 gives 20.8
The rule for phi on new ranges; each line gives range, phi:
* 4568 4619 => 9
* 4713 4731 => 8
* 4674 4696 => 4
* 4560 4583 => 11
